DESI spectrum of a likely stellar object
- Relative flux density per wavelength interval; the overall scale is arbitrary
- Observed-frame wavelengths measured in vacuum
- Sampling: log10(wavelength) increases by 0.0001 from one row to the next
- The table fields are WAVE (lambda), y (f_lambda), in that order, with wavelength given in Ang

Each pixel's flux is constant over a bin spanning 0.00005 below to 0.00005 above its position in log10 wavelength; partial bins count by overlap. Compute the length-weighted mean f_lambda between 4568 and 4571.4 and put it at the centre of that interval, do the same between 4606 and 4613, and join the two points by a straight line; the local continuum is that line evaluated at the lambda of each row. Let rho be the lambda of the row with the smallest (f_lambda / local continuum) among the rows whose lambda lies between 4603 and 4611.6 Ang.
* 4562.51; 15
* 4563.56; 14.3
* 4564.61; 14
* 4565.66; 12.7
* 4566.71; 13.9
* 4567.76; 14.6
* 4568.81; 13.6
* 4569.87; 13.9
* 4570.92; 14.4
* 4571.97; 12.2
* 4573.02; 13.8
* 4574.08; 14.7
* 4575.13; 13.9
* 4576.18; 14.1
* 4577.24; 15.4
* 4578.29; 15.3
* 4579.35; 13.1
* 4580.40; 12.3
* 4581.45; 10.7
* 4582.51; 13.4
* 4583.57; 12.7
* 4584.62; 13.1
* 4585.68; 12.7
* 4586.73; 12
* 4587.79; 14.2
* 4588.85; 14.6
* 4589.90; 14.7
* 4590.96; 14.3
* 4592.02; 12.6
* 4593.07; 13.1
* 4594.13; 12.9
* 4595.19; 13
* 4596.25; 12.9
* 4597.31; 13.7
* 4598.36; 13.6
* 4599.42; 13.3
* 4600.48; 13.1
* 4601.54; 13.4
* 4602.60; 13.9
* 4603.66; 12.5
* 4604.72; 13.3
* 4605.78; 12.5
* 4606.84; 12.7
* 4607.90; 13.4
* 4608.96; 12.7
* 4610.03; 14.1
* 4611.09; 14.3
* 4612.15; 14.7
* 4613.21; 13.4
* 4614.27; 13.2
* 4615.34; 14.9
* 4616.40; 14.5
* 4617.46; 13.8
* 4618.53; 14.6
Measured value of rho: 4603.66 Ang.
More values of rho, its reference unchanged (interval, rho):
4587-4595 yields 4592.02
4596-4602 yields 4596.25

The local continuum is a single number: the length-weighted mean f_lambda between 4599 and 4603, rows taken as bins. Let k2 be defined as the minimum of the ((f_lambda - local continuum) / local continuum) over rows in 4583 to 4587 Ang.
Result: -0.105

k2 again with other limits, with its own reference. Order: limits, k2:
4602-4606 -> -0.068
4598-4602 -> -0.023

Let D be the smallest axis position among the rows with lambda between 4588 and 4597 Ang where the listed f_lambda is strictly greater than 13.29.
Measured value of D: 4588.85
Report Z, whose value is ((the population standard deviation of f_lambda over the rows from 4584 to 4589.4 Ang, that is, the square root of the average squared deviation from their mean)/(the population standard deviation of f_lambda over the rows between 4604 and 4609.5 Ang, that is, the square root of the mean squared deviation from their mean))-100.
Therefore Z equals -97.3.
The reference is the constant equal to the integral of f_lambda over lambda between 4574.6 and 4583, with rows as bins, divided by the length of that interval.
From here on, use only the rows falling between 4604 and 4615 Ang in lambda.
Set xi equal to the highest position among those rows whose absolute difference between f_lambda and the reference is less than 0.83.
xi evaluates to 4614.27 Ang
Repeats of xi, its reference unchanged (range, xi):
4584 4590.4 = 4587.79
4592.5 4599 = 4598.36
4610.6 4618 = 4617.46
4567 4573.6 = 4573.02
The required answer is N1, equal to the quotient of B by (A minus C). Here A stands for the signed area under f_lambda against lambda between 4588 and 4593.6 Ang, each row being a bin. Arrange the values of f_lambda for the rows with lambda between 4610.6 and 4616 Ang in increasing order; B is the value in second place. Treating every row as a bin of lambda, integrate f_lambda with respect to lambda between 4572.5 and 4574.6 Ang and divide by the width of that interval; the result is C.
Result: 0.211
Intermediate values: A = 78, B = 13.4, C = 14.2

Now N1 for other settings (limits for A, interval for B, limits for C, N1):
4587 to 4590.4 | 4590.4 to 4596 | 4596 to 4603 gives 0.366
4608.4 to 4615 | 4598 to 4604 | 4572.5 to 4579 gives 0.172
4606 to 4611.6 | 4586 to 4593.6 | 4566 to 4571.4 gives 0.207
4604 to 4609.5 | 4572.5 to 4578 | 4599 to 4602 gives 0.241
